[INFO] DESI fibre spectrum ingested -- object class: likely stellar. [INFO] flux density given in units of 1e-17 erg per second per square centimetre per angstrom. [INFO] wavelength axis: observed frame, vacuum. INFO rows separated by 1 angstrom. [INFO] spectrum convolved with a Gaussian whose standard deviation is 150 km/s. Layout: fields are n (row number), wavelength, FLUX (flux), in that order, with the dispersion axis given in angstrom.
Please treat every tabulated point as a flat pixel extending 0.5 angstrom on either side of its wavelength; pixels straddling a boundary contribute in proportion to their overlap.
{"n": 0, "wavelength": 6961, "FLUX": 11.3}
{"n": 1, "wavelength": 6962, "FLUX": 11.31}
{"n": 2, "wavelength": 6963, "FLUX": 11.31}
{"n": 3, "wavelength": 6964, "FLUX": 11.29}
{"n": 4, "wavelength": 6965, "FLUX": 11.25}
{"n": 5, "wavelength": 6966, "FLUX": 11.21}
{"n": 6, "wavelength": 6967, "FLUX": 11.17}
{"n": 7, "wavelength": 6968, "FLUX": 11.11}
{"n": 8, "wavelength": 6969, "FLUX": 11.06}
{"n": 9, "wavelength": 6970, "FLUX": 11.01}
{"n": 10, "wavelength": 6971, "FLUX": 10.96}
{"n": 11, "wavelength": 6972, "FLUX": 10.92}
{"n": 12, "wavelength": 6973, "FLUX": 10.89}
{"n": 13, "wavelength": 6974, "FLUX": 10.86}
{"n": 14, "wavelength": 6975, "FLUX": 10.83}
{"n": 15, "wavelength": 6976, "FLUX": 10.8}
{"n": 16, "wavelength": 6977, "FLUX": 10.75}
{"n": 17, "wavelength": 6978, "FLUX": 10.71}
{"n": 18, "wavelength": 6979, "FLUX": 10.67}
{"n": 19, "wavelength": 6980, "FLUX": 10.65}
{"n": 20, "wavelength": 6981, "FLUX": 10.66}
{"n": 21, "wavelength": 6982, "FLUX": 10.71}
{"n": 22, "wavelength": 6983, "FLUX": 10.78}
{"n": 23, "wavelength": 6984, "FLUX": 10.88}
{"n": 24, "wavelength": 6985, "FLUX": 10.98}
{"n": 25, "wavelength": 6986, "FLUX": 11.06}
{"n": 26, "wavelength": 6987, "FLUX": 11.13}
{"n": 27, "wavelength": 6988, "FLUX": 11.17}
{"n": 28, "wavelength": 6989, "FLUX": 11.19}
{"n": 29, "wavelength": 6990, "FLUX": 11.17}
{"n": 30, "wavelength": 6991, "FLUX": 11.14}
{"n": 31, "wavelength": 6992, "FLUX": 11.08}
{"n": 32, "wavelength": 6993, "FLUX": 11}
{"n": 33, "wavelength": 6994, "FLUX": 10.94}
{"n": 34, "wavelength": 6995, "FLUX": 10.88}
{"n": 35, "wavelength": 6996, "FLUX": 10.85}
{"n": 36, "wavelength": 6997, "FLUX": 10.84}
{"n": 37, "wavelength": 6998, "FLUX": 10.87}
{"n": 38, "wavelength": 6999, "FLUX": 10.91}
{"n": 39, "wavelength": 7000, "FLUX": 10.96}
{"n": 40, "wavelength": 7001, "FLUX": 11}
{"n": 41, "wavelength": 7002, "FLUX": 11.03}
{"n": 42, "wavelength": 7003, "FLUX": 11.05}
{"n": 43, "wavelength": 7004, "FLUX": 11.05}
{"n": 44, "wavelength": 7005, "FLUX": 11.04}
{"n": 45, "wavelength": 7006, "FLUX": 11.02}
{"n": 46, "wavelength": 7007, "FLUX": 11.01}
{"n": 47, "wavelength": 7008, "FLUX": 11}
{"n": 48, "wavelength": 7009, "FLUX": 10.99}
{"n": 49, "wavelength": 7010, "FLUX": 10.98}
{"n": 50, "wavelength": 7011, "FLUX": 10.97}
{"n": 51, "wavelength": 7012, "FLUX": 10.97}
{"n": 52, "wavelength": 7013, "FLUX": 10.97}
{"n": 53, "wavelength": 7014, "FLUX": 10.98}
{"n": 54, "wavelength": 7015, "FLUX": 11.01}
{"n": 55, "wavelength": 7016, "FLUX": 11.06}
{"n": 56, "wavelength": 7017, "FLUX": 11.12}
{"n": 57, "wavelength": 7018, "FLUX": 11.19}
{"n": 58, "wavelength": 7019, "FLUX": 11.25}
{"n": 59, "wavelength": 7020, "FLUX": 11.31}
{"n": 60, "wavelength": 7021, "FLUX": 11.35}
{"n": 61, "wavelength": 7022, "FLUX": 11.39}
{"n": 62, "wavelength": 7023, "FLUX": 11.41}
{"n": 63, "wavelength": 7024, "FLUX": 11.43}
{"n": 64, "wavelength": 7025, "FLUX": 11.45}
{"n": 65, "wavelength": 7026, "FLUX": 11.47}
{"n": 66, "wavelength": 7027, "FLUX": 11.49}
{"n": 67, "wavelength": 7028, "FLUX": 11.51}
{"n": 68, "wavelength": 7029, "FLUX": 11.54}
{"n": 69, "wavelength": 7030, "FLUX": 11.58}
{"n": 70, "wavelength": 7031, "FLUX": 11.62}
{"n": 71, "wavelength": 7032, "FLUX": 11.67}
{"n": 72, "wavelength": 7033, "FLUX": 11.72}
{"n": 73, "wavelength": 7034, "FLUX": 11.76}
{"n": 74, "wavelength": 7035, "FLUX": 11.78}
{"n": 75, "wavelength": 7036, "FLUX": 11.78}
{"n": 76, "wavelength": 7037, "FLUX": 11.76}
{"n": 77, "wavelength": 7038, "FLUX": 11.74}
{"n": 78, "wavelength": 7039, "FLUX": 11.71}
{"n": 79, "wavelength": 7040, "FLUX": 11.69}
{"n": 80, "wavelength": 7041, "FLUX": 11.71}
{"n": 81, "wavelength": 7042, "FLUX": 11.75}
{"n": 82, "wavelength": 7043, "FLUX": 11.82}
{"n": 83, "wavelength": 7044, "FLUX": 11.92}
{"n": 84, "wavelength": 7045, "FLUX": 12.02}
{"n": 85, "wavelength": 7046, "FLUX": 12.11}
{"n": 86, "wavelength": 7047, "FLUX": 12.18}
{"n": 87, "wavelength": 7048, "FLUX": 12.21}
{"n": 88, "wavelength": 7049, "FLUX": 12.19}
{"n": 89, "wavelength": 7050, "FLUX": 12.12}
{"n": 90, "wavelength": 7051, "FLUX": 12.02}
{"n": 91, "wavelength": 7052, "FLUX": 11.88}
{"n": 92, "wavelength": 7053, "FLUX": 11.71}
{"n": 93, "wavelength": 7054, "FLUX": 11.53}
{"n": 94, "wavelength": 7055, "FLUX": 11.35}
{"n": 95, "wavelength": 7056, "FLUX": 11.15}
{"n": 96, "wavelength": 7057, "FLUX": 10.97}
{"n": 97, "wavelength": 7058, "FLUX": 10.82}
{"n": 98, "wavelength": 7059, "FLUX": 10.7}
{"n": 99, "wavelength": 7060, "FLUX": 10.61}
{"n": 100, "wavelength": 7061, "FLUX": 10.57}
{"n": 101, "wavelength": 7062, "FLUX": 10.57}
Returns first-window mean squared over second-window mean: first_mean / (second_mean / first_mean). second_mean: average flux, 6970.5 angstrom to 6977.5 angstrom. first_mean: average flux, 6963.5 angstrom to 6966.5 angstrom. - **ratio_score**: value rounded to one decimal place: 11.7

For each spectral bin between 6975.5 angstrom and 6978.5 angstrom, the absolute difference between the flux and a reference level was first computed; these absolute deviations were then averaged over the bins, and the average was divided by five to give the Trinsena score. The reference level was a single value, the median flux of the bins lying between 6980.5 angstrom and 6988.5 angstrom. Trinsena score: 0.04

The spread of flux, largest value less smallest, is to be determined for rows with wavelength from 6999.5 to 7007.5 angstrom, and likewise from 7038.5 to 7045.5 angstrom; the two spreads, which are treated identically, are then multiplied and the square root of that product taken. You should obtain 0.17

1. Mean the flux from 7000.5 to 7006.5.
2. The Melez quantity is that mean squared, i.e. 122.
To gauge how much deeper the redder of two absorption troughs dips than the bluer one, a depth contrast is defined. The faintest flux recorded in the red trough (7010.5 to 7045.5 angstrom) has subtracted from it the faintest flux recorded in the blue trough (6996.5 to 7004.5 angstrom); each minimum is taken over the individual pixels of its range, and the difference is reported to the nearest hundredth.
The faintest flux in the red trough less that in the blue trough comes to 0.13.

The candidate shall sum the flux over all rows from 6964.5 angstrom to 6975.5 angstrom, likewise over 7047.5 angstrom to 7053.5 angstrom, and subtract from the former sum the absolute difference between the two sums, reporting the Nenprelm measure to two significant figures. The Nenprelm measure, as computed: 72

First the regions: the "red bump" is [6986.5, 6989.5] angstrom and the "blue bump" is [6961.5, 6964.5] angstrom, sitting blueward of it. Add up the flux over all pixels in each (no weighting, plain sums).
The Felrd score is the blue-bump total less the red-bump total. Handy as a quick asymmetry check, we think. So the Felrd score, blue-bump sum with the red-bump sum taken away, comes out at 0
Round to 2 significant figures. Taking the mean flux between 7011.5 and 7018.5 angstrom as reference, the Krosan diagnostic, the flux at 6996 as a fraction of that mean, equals 0.98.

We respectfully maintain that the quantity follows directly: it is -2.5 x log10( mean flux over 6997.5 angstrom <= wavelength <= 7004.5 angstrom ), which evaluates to -2.60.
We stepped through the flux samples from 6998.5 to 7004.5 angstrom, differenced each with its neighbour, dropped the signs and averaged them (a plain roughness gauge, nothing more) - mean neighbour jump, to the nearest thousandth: 0.028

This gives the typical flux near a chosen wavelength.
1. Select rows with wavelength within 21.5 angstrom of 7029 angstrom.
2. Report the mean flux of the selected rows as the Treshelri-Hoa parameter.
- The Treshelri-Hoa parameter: 11.5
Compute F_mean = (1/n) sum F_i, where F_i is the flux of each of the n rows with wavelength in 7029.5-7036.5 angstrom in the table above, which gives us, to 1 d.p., 11.7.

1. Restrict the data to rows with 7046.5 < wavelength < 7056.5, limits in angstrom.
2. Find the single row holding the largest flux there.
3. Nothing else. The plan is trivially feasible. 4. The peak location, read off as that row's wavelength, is 7048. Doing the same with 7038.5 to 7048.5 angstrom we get 7048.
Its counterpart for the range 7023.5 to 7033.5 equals 7033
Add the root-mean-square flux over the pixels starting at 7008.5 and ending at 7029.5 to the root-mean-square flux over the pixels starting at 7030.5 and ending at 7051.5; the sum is 23.1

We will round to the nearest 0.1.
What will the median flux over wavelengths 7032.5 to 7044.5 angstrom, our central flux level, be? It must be 11.8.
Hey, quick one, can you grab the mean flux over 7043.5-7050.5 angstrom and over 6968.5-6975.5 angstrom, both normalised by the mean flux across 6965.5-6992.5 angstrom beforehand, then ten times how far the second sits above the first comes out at -1.1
